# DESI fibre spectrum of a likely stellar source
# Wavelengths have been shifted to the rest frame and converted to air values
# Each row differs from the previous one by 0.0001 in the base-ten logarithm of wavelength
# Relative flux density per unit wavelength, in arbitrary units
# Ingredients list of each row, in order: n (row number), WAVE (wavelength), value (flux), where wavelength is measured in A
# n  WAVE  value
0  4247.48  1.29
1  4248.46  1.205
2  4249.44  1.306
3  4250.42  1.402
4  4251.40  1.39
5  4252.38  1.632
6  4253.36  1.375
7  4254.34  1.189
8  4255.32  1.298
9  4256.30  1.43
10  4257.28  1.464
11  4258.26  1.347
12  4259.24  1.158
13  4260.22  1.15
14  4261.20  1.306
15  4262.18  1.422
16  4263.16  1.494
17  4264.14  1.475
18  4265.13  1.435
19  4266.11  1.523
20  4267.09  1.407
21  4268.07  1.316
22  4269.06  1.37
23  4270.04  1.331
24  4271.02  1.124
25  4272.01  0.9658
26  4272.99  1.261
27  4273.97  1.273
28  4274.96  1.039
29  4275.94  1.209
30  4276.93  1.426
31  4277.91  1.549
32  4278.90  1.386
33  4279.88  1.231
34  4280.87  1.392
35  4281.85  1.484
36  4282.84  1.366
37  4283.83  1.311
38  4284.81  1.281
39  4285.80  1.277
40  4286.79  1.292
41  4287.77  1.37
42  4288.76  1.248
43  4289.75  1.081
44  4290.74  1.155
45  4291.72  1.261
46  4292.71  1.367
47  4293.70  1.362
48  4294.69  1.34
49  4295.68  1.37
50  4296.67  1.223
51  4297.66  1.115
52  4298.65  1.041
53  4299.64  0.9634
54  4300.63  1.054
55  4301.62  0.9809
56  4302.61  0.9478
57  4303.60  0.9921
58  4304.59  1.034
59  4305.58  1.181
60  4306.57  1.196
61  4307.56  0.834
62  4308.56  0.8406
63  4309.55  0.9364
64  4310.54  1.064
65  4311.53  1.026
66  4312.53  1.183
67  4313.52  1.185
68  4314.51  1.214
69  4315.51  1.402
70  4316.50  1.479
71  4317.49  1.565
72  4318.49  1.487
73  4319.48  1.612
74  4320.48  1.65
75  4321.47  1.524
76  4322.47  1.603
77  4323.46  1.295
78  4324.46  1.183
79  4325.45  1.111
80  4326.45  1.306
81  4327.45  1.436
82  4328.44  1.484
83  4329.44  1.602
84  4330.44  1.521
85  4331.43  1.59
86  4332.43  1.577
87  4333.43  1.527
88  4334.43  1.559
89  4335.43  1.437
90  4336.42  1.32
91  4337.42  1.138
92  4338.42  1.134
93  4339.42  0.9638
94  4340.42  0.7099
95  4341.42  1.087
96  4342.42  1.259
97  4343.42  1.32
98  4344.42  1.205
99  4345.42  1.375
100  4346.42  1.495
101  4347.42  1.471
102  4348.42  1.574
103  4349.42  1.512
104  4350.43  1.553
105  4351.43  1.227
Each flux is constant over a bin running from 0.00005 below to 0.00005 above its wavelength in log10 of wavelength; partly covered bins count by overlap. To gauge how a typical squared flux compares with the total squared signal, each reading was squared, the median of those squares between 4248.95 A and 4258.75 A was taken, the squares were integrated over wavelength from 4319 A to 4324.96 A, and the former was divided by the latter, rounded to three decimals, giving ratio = 0.145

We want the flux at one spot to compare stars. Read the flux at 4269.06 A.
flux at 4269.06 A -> 1.37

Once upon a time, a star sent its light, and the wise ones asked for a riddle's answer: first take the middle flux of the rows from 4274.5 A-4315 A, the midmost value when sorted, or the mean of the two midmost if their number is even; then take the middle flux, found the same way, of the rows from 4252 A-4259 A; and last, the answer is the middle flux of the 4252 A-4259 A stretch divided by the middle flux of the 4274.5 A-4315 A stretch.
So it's 1.14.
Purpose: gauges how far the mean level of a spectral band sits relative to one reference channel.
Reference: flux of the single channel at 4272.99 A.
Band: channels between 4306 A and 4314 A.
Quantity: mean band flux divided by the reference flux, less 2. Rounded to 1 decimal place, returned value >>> -1.2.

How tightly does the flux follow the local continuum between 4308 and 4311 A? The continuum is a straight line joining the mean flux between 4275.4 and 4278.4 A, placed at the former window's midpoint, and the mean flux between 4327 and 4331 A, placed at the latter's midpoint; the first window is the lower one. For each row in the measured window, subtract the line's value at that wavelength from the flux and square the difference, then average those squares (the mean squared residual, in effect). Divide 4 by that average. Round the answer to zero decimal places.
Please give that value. 14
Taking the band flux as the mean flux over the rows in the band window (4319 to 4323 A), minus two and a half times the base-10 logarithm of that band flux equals -0.51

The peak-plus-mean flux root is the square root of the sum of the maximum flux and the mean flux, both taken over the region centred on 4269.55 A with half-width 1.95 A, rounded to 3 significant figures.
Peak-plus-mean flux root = 1.63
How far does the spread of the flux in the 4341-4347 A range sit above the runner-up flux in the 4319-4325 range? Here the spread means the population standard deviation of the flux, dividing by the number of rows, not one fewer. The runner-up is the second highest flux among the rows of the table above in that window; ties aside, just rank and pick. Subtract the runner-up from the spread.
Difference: -1.48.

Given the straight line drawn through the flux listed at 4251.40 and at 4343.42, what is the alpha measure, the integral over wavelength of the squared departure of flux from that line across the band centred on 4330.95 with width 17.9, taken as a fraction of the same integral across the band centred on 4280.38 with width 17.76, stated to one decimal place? 1.7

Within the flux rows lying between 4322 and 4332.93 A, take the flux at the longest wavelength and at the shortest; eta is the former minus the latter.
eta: 0.0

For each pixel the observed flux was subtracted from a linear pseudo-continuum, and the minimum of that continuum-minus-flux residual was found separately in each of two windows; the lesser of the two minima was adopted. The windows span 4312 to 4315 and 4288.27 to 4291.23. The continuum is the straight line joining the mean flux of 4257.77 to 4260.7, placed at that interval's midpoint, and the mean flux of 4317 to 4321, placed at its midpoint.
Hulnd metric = 0.148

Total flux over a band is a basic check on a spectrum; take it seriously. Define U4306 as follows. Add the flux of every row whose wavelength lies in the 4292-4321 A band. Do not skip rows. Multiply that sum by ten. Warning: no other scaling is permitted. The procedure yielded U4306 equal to 346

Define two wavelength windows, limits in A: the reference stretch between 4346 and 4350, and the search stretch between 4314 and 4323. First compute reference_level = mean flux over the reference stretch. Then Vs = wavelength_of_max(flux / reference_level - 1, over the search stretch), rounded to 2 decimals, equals 4320.48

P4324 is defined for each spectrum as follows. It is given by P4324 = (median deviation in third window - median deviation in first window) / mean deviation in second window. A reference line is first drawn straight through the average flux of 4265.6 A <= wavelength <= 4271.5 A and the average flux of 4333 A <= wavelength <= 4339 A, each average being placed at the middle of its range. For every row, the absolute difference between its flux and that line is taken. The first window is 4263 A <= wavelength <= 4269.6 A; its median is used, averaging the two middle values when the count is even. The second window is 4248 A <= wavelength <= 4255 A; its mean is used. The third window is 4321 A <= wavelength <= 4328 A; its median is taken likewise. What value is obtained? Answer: 0.7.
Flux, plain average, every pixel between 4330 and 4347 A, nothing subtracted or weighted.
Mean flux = 1.31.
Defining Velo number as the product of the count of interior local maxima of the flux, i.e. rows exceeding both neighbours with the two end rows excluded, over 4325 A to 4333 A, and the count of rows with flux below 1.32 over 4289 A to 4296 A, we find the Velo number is 6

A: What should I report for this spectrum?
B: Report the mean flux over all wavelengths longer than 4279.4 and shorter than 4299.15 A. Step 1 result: 1.28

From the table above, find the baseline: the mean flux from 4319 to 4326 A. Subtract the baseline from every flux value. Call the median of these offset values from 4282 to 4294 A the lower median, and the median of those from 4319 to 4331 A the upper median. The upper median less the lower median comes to 0.22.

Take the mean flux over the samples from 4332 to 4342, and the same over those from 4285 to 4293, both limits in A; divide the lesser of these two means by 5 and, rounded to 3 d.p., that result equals 0.249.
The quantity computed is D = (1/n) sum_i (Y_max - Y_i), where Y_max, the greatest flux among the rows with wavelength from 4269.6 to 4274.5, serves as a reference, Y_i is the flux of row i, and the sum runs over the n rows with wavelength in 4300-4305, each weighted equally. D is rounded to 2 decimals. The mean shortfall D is 0.33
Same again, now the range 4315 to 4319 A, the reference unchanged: -0.15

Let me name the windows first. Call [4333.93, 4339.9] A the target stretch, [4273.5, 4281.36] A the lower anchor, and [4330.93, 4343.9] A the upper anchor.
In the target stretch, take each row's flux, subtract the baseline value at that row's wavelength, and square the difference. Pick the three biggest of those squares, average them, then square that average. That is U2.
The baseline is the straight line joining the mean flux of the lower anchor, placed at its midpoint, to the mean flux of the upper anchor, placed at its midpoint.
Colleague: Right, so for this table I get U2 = 0.0045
